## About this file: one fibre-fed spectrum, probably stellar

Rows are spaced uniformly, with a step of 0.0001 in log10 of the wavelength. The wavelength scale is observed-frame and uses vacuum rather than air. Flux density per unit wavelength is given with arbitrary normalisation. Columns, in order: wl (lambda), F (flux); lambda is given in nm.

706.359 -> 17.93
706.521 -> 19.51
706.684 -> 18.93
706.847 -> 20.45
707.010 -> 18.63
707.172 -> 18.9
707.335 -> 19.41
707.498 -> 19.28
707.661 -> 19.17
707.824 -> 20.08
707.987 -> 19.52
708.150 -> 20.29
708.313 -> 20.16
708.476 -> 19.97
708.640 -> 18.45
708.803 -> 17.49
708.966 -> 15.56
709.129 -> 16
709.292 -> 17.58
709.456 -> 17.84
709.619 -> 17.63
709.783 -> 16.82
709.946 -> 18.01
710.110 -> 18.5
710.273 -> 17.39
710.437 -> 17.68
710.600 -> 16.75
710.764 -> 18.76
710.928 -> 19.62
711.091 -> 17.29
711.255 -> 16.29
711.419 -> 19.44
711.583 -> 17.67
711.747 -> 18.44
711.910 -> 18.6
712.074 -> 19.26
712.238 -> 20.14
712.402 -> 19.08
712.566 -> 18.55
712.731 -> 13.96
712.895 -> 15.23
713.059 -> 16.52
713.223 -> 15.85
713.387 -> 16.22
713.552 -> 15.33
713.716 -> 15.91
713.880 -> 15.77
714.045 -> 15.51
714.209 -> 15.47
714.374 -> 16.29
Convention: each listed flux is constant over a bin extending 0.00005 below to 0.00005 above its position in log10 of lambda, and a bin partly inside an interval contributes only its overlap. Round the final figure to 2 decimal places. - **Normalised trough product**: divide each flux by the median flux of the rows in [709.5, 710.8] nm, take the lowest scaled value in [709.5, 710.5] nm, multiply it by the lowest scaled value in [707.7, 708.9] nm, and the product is 0.94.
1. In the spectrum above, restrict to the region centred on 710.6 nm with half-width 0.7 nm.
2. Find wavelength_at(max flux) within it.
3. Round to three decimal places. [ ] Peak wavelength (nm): 710.928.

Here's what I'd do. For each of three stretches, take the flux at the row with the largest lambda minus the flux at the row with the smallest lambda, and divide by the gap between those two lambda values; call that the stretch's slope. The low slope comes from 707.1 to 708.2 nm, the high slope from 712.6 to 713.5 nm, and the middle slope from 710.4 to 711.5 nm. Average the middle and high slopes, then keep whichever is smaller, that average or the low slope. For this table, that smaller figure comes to 1.4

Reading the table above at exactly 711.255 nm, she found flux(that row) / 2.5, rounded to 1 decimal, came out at 6.5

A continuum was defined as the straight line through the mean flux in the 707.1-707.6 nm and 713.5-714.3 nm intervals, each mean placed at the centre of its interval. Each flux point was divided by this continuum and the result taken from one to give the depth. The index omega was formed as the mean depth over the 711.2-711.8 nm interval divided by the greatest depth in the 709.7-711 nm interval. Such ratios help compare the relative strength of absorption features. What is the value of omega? -1.1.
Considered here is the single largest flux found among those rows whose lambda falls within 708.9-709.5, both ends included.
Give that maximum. 17.84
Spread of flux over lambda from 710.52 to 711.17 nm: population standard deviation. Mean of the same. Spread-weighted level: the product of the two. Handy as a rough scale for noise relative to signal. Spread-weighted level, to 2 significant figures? 21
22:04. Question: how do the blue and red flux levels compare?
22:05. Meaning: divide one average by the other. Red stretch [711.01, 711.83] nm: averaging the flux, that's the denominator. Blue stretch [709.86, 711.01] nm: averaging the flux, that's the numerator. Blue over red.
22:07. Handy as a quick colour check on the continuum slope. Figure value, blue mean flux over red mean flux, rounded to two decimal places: 1.02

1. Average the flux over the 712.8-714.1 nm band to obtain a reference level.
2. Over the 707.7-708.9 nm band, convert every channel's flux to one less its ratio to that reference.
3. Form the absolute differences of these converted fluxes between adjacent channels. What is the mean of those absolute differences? 0.04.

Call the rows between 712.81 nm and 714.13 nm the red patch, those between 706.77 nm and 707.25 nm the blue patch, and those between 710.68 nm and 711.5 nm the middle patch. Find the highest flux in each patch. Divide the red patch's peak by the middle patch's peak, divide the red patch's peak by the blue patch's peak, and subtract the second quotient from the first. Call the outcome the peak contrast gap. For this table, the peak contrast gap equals 0.03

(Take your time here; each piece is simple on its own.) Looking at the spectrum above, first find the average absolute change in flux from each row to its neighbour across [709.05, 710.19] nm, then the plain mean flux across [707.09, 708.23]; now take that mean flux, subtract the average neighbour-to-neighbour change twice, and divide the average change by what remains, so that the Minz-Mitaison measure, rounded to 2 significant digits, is 0.042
